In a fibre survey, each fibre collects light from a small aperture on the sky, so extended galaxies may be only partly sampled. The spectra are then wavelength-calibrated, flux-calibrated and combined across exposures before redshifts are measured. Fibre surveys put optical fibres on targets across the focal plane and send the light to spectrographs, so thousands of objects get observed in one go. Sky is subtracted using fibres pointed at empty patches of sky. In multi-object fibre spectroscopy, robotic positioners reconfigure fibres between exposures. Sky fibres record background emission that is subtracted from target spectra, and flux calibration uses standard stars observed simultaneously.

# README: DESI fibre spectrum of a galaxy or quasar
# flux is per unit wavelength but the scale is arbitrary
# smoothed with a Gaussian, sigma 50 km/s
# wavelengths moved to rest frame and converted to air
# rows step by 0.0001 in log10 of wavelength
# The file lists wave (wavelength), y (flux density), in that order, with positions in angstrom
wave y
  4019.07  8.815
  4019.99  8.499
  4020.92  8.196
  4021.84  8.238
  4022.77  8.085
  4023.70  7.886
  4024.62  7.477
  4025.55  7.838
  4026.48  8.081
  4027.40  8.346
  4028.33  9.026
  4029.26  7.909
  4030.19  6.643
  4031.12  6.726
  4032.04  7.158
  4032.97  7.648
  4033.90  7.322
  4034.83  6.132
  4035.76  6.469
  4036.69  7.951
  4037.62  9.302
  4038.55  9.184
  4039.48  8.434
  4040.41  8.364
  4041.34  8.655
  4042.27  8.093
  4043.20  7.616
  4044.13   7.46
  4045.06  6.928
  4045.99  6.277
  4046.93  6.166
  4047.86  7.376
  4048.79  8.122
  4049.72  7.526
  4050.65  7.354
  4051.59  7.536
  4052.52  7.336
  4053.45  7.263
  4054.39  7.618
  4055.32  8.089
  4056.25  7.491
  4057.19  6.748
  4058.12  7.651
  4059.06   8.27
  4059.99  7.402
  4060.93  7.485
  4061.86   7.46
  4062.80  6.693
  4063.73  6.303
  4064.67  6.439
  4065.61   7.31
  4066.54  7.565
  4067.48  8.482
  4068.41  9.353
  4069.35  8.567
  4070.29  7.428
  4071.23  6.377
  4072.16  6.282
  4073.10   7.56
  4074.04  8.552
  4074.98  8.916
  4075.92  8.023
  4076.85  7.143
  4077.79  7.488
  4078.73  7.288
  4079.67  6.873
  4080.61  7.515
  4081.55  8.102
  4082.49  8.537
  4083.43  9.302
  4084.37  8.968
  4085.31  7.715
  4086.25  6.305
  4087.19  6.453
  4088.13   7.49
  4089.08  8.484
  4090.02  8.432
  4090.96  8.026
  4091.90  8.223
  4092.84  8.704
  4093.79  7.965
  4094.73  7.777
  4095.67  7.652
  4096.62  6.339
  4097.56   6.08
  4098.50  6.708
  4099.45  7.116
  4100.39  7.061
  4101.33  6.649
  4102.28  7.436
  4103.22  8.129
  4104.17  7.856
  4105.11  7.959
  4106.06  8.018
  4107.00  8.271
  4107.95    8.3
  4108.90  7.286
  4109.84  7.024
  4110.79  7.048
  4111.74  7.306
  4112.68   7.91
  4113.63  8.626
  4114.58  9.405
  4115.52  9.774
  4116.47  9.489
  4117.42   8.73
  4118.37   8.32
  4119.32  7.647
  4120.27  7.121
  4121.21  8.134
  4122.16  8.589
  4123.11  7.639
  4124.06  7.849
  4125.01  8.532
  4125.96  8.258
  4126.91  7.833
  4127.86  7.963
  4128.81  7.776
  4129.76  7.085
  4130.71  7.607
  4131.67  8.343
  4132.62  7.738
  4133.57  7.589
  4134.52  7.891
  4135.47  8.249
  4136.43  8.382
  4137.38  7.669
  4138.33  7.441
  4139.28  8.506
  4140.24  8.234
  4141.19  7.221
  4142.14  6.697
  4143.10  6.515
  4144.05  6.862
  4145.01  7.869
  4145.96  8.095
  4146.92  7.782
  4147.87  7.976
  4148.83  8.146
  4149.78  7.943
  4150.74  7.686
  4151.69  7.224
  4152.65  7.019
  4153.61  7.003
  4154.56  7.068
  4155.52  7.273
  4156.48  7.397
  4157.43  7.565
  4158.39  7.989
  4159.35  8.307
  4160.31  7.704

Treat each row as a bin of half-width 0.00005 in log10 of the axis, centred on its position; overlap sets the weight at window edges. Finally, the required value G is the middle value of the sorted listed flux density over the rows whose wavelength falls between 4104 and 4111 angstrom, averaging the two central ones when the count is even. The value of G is 7.91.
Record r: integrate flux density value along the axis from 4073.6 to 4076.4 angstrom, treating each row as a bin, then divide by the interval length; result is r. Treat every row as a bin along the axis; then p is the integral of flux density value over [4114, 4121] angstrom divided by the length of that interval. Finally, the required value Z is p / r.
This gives 1.01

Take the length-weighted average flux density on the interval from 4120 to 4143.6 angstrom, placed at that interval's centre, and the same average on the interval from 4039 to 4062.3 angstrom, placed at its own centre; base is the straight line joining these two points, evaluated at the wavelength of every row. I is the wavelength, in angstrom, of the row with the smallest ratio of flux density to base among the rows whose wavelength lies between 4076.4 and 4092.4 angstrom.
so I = 4086.25 angstrom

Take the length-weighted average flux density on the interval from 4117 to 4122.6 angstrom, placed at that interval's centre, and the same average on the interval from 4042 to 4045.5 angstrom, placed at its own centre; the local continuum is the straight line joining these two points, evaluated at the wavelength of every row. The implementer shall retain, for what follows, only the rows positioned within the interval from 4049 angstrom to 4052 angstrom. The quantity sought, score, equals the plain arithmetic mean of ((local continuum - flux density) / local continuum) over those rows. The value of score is 0.011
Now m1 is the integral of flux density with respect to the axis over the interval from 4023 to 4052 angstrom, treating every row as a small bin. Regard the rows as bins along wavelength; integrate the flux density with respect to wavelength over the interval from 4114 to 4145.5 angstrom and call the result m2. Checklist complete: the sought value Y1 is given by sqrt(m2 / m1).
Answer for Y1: 1.1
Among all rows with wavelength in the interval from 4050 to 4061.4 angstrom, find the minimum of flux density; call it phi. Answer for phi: 6.748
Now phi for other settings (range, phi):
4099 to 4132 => 6.649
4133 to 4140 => 7.441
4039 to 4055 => 6.166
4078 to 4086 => 6.873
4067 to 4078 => 6.282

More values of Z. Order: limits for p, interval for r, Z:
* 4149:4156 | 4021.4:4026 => 0.93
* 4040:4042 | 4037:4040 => 0.95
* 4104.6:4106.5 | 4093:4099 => 1.12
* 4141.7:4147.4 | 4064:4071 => 0.94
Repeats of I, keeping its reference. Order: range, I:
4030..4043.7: 4034.83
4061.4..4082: 4072.16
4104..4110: 4109.84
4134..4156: 4143.10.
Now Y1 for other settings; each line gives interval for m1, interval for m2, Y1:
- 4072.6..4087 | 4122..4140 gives 1.1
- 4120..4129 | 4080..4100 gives 1.5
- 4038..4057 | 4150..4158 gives 0.6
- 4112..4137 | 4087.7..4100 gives 0.7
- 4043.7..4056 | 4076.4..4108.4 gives 1.6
